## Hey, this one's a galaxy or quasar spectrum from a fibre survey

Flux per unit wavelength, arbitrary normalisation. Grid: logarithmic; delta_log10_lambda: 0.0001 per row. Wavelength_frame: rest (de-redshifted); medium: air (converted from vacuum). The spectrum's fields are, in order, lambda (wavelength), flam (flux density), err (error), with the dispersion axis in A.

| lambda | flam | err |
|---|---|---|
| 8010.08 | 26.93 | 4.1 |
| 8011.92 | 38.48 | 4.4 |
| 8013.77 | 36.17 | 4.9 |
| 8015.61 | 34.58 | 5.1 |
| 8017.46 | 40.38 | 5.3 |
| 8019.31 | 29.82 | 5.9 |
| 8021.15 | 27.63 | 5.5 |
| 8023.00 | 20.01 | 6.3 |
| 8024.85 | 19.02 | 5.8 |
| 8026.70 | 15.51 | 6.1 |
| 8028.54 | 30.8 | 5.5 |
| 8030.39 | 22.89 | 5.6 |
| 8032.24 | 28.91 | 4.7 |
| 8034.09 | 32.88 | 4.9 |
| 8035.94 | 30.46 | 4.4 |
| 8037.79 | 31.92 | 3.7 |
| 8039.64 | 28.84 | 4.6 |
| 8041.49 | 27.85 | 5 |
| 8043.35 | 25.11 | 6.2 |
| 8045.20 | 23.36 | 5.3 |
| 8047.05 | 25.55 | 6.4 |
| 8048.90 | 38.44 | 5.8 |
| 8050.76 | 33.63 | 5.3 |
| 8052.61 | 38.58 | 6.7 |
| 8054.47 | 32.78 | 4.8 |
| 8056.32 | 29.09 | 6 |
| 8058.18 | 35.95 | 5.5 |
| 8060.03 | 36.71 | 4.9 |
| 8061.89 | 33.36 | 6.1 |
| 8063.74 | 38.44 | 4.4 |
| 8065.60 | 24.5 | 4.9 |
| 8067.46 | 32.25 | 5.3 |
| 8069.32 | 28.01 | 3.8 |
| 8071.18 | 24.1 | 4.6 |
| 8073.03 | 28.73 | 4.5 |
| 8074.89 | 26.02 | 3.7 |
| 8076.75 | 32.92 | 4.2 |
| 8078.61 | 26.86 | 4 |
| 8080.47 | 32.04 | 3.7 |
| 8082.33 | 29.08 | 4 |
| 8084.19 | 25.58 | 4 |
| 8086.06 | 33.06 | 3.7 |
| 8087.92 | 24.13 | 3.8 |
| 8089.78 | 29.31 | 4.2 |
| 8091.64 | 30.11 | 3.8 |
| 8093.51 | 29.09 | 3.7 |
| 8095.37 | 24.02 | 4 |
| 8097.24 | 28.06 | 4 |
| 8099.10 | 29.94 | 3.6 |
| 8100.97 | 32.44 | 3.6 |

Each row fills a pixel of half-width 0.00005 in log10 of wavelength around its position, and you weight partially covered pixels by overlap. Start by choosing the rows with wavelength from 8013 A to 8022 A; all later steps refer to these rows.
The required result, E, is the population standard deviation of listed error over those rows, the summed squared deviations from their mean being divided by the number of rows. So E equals 0.34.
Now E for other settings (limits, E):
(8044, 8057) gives 0.62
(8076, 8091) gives 0.19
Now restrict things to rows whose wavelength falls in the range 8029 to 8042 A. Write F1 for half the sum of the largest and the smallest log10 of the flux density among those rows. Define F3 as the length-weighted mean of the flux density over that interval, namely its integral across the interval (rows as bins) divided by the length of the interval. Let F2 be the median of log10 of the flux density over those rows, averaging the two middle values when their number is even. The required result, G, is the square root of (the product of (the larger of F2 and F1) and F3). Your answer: 6.5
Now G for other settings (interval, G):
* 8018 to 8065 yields 6.6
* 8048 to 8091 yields 6.8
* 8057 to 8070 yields 7.1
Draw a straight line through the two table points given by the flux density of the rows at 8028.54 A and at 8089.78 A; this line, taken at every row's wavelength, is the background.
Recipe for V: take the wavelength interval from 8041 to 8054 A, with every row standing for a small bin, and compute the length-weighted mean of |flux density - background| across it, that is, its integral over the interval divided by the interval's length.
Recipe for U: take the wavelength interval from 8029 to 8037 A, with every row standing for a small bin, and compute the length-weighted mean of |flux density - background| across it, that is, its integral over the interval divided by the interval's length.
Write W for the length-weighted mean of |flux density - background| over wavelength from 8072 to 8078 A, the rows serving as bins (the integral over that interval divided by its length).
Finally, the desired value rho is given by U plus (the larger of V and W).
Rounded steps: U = 2.8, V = 5.7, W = 2.7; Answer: 8.5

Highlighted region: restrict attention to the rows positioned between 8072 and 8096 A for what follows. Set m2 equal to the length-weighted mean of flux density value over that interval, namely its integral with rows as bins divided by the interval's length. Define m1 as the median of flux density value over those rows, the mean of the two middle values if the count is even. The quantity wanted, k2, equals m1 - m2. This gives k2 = 0.50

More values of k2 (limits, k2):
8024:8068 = 0.76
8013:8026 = 0.49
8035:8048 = 0.23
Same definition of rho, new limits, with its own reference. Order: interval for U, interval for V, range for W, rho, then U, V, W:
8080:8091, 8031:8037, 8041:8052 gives 8.0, 2.6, 1.7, 5.4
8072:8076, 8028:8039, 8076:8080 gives 5.4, 2.5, 2.3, 2.9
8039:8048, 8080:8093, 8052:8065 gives 9.5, 4.4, 2.3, 5.1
